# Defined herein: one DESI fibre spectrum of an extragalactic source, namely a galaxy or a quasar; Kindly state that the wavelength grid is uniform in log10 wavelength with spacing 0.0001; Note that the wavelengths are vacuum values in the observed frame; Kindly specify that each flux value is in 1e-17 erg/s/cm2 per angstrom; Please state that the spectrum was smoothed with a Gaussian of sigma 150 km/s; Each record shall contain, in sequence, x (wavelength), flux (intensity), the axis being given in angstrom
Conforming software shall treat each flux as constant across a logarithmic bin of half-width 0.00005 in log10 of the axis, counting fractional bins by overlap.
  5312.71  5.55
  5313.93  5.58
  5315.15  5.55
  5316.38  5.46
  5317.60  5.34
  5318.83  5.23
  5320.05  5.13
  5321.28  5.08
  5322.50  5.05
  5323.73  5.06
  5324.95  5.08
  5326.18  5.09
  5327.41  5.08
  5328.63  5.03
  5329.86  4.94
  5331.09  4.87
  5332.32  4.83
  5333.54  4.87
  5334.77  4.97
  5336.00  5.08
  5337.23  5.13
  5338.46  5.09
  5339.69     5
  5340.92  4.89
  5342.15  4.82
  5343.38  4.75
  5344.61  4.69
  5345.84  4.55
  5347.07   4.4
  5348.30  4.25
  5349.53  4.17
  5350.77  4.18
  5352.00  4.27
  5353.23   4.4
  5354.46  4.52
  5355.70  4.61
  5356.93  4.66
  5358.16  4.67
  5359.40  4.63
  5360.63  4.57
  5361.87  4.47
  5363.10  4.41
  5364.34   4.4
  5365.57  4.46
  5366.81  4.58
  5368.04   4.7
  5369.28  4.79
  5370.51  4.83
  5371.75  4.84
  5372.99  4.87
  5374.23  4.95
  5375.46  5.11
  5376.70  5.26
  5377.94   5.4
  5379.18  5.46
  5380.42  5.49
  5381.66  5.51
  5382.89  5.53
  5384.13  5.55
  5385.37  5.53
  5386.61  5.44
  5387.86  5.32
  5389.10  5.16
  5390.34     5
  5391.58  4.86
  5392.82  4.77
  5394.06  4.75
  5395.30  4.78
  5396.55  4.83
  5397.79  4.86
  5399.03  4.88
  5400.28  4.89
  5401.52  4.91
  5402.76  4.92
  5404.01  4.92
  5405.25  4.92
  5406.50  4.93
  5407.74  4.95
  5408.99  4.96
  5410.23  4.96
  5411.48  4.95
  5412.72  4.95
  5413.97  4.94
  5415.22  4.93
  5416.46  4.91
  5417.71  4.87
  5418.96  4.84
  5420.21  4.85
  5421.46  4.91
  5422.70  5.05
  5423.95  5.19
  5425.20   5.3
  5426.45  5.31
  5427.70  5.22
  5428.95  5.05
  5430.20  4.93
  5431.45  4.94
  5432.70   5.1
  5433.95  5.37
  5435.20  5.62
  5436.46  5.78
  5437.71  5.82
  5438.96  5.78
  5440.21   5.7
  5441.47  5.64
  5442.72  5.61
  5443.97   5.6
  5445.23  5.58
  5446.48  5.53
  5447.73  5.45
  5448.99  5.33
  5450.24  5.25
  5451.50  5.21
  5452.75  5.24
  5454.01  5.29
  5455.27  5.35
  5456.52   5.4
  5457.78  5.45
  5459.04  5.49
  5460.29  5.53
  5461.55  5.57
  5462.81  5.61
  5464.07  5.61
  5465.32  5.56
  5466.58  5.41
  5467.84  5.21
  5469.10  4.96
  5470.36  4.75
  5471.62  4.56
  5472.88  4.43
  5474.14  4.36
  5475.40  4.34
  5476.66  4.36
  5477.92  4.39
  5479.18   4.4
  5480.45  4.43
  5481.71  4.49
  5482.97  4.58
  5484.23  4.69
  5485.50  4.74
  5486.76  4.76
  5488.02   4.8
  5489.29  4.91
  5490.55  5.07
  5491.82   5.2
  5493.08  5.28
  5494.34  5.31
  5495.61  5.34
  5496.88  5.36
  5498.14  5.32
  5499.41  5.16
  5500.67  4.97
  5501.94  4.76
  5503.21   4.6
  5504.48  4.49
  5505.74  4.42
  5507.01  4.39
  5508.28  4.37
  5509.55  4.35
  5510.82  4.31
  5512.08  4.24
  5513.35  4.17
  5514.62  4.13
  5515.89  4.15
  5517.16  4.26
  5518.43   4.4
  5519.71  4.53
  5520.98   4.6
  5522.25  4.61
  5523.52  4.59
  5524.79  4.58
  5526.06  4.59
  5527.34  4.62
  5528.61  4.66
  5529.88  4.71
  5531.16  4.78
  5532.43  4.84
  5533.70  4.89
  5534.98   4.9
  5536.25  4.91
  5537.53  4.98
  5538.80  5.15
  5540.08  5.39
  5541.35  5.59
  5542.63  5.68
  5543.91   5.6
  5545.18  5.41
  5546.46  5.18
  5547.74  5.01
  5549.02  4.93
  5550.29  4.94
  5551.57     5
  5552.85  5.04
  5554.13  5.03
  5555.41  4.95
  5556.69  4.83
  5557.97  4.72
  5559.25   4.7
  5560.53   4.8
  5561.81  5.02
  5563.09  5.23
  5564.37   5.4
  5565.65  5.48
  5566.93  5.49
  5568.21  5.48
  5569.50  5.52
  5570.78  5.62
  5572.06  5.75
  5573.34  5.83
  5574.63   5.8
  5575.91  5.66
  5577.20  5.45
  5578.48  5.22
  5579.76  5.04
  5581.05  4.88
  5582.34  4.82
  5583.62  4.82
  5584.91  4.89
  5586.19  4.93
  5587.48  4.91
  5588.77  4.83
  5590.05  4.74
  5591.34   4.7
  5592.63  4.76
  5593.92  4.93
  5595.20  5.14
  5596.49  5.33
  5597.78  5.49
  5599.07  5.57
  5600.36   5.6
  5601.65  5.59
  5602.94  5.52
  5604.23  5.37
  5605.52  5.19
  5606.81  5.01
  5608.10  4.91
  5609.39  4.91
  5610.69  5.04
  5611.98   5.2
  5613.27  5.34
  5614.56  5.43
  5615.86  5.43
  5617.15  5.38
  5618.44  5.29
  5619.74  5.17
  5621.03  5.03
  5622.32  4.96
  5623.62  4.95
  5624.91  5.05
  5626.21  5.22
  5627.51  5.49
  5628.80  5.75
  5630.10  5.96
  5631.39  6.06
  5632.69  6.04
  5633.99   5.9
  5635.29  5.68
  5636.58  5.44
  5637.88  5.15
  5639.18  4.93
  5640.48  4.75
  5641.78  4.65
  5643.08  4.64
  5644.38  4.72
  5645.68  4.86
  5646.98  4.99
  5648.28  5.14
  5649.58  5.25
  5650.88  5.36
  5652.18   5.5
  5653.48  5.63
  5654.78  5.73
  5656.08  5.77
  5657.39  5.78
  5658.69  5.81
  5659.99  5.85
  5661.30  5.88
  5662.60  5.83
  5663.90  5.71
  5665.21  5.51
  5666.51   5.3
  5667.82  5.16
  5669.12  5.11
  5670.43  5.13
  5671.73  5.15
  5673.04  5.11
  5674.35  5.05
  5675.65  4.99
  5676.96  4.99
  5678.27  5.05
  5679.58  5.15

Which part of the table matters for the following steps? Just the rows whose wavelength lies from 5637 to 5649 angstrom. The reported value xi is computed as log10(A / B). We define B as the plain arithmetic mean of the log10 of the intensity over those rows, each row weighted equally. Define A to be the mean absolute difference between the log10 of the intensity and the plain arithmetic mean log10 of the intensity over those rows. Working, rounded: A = 0.014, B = 0.69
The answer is -1.7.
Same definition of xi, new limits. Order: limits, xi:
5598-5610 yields -1.5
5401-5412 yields -2.7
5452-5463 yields -1.9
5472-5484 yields -2.1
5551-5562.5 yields -1.8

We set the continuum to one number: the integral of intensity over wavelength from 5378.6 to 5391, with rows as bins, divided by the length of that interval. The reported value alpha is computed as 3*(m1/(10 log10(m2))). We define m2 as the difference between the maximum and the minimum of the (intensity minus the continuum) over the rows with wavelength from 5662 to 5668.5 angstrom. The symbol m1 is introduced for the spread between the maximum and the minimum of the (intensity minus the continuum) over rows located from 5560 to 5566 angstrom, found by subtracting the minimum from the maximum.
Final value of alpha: -1.17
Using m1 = 0.68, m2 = 0.67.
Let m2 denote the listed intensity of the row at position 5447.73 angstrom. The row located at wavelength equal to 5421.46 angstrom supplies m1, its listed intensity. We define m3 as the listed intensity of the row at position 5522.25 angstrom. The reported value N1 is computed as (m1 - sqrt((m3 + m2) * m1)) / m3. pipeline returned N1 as -0.459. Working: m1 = 4.91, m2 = 5.45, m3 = 4.61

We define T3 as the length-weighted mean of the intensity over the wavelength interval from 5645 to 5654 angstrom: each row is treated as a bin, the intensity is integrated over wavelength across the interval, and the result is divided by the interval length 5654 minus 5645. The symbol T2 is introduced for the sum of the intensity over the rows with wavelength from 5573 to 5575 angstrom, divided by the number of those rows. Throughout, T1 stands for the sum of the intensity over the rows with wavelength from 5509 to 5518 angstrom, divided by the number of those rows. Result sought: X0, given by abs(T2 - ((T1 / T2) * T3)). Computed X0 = 2.00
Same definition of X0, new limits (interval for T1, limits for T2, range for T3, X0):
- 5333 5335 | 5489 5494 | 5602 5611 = 0.16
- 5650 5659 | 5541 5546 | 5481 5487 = 0.86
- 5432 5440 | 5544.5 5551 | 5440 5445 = 1.06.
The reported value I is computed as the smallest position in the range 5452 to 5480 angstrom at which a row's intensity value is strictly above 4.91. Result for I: 5452.75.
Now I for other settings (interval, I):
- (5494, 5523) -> 5494.34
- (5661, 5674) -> 5661.30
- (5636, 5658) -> 5636.58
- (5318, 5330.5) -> 5318.83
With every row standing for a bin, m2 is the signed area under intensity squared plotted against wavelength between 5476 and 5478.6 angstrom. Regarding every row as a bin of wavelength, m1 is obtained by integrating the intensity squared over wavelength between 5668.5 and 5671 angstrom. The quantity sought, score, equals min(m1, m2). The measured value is 50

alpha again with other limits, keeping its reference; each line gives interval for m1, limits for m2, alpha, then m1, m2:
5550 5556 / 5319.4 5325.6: -0.03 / 0.10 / 0.08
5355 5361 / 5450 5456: -0.04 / 0.10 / 0.14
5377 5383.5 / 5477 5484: -0.05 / 0.13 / 0.19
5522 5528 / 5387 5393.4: -0.05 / 0.04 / 0.55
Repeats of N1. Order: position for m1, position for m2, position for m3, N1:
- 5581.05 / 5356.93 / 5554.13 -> -0.397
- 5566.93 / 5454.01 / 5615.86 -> -0.402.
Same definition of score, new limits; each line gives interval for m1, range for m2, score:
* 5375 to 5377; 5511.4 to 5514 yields 46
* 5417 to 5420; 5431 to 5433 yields 50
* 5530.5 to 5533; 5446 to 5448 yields 58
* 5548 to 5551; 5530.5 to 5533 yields 58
